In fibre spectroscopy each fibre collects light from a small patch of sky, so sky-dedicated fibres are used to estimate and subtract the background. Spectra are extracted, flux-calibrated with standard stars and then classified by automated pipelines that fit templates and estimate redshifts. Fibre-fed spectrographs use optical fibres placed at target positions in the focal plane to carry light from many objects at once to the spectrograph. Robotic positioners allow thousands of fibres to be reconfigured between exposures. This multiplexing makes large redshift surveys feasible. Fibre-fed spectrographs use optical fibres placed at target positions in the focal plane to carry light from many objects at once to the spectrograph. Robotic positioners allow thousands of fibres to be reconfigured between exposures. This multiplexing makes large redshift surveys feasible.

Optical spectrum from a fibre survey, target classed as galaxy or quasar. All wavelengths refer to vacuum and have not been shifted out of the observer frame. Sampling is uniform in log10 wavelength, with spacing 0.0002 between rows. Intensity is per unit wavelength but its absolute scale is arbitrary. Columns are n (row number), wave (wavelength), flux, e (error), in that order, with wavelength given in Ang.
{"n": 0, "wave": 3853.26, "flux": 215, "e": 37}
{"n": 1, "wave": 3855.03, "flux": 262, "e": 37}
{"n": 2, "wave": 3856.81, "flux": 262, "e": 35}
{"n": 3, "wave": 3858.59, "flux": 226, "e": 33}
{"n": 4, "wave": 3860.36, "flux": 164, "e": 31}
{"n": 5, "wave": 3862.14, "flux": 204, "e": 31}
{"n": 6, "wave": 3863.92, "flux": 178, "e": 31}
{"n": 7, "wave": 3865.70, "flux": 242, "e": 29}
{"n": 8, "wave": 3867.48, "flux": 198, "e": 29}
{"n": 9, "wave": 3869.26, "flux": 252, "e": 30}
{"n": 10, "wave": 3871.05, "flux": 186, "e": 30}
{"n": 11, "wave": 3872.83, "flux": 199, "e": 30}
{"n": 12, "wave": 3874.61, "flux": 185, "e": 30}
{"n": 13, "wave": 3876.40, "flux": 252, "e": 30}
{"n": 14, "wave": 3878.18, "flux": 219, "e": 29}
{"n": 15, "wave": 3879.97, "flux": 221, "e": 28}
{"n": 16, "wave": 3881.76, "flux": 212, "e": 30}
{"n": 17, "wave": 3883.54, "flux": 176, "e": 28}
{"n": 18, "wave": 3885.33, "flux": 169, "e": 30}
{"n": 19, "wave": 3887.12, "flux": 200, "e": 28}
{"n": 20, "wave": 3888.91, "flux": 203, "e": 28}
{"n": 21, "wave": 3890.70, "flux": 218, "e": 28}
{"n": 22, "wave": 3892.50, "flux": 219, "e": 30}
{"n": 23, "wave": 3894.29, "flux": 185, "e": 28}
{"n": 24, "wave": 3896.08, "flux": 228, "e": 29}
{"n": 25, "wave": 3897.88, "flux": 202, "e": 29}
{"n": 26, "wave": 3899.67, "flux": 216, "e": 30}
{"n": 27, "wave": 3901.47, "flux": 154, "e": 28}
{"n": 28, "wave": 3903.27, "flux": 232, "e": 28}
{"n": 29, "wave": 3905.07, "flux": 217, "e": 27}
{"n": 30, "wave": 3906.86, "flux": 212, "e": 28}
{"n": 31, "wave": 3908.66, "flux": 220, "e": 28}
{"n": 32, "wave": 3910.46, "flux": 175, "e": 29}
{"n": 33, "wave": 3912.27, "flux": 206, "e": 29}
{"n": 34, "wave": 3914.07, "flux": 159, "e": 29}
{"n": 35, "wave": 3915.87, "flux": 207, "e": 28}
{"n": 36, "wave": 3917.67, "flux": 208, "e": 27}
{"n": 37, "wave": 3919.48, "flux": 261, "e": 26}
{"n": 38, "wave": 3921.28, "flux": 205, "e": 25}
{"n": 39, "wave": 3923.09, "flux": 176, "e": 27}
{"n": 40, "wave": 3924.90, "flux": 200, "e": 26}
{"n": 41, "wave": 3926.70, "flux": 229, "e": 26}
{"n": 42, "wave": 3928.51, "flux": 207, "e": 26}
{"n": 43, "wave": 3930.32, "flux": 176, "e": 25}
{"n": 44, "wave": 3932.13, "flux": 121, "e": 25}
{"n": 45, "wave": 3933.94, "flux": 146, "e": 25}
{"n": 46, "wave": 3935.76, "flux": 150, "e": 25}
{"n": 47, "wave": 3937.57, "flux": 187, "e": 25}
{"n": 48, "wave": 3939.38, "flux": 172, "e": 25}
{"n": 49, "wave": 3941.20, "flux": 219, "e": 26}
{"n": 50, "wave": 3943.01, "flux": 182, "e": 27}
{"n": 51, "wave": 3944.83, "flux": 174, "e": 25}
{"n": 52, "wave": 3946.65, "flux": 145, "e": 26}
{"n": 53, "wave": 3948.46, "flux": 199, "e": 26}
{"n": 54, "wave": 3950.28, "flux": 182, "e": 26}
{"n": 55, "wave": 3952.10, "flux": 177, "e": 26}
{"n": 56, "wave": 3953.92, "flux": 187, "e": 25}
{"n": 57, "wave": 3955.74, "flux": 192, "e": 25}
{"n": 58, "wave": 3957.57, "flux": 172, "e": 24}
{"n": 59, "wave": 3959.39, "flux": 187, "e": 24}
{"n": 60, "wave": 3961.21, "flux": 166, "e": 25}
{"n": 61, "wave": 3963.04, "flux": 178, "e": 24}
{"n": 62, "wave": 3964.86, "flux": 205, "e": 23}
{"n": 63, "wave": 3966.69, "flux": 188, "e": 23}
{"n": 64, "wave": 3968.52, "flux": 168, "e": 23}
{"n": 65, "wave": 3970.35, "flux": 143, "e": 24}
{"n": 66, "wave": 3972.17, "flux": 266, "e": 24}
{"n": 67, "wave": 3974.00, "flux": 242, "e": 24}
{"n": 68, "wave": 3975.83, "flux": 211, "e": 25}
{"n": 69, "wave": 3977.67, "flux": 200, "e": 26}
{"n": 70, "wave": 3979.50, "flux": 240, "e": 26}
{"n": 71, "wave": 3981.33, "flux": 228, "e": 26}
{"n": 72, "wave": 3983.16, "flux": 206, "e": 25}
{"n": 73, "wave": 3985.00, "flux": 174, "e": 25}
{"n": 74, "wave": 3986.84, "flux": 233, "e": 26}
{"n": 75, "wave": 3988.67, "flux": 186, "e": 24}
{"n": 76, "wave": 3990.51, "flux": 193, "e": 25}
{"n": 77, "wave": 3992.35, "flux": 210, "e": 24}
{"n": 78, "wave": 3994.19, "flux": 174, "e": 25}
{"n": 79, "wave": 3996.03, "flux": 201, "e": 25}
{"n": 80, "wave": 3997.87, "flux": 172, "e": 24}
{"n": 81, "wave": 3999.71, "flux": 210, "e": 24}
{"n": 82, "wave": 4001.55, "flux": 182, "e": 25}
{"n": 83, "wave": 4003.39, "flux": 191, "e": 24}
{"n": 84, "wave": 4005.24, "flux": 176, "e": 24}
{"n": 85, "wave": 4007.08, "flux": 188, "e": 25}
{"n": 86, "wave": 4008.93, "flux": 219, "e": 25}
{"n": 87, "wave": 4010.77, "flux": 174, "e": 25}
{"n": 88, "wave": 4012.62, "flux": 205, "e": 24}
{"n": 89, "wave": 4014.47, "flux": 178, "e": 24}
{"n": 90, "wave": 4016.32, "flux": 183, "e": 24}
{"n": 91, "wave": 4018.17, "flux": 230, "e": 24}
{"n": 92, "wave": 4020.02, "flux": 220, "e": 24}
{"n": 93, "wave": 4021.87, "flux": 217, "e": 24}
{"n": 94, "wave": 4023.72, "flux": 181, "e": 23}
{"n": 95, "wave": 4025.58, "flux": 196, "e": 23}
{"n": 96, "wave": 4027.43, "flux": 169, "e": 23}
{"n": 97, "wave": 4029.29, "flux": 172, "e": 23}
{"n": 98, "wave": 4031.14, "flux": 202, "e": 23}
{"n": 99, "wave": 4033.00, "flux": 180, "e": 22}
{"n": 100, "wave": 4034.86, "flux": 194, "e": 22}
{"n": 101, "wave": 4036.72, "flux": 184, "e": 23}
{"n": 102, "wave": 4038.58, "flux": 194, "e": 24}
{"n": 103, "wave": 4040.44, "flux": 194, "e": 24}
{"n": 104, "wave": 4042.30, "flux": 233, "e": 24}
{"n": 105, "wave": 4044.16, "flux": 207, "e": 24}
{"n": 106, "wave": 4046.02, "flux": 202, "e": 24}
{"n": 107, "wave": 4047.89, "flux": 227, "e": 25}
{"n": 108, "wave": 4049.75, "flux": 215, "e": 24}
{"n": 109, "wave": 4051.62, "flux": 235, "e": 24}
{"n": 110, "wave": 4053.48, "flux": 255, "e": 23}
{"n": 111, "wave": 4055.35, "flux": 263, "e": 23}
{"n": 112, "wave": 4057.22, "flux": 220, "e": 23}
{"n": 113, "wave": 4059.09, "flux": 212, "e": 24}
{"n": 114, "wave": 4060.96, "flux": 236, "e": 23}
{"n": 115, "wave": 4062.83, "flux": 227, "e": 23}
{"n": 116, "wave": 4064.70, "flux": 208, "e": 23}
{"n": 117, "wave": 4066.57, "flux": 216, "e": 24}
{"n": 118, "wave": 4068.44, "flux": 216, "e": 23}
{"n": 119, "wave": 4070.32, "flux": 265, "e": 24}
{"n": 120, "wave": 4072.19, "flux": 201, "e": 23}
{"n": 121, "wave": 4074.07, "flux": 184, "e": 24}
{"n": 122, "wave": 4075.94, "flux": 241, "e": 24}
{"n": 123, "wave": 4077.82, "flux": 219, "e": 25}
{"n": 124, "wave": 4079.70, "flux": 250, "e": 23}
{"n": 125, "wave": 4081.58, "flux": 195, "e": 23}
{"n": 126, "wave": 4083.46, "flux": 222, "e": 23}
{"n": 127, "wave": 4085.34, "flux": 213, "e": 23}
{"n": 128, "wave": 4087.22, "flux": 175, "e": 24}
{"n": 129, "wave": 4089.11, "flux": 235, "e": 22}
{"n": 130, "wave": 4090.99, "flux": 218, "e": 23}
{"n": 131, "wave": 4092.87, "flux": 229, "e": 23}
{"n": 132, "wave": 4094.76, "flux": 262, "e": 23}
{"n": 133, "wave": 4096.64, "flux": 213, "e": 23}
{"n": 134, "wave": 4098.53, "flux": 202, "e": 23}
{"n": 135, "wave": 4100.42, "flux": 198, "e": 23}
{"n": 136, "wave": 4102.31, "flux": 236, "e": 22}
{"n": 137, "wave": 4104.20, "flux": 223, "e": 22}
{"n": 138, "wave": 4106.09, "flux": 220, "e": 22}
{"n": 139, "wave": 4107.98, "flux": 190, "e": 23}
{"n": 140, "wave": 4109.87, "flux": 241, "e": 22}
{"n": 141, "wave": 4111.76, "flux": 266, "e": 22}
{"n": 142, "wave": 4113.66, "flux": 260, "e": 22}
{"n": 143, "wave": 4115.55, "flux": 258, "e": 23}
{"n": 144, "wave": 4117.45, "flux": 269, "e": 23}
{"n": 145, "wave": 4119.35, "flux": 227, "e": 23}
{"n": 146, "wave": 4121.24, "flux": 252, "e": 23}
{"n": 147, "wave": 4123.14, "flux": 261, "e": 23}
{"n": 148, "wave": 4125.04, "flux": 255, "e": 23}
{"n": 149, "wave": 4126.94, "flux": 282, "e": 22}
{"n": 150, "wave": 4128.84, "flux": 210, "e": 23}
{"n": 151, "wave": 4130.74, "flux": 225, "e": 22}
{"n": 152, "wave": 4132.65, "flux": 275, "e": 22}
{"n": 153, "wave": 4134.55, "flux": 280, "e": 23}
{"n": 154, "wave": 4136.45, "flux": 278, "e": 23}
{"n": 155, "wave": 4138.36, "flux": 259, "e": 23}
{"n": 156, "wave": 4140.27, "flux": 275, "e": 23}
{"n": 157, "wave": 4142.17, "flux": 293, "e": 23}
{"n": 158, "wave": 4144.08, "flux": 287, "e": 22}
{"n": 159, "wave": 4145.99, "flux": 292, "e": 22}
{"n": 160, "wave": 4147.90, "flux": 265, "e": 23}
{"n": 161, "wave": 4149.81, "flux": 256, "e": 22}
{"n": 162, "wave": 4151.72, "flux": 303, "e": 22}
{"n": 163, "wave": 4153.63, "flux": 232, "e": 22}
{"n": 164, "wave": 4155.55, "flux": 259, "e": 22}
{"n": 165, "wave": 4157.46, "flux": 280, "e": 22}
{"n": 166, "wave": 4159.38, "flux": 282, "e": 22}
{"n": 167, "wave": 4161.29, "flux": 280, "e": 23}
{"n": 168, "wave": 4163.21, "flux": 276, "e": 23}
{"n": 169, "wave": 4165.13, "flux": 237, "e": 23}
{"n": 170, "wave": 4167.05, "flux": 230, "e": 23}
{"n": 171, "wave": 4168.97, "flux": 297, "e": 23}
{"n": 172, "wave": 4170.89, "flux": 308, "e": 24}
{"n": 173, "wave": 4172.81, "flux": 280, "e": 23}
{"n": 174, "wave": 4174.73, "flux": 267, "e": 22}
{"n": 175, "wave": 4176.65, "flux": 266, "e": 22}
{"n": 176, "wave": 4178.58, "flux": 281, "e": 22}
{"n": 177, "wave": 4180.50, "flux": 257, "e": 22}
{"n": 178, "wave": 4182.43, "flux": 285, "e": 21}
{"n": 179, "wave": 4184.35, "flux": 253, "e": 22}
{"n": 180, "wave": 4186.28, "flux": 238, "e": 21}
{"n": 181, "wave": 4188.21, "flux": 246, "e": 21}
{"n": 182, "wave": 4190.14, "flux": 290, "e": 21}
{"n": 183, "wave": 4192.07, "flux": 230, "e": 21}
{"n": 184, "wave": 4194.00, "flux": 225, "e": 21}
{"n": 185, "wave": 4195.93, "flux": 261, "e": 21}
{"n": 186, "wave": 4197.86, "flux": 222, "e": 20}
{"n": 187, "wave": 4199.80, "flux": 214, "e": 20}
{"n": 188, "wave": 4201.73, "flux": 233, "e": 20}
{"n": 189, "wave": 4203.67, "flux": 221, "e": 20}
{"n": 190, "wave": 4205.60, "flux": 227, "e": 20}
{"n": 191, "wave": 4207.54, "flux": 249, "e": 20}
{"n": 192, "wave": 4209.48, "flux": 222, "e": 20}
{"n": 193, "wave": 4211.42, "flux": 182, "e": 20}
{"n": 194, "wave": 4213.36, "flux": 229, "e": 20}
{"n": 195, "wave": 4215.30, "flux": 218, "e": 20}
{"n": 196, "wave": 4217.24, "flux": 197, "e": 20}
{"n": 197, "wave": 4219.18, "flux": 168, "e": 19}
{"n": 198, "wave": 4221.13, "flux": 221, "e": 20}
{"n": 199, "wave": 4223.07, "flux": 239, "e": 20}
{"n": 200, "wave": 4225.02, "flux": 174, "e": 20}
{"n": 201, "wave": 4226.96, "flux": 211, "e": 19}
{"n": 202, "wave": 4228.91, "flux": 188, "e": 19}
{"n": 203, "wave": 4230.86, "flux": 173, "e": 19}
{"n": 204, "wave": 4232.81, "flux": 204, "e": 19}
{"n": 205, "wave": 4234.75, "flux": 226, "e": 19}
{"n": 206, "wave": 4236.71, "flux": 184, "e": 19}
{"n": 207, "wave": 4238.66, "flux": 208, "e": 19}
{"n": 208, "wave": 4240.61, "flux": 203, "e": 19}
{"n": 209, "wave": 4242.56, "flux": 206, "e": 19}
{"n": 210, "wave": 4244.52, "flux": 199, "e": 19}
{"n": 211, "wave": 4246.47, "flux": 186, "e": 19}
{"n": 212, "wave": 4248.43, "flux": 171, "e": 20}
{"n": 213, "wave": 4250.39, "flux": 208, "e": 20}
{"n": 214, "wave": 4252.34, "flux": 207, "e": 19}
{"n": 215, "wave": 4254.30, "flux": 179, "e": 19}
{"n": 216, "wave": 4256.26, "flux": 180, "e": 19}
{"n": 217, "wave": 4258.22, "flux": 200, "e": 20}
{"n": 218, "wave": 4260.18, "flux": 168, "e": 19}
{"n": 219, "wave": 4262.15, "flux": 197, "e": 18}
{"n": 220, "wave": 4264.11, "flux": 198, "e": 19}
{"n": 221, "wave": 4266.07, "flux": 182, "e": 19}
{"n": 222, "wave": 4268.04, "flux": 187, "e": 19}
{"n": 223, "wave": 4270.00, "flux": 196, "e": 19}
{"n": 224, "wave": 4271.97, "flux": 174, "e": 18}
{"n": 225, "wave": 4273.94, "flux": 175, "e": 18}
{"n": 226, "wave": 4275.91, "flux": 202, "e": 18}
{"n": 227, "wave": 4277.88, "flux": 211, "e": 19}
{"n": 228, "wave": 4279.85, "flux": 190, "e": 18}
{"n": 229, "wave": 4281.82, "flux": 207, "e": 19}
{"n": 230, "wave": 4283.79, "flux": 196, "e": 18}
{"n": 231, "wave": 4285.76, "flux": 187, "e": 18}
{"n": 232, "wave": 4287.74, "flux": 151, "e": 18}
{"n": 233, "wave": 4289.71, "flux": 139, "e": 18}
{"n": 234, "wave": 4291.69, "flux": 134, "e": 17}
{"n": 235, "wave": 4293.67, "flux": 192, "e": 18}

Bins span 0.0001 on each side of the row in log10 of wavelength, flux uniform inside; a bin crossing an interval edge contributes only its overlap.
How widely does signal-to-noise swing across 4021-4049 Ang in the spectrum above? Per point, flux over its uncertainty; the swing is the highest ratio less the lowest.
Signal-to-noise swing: 2.4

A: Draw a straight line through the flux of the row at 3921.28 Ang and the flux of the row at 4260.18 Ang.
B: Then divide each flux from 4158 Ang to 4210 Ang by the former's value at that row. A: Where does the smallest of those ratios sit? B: 4199.80 Ang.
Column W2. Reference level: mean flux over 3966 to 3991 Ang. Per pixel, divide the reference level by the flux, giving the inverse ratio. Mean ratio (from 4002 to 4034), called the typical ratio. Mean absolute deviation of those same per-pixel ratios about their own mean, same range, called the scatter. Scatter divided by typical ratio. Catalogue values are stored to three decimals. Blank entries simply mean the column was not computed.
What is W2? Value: 0.081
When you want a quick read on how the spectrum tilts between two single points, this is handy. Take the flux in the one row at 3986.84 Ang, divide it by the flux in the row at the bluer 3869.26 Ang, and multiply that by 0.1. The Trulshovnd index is 0.092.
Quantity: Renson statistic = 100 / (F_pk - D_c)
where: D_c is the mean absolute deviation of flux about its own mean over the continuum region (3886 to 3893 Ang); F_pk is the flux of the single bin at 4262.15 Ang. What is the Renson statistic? 0.53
